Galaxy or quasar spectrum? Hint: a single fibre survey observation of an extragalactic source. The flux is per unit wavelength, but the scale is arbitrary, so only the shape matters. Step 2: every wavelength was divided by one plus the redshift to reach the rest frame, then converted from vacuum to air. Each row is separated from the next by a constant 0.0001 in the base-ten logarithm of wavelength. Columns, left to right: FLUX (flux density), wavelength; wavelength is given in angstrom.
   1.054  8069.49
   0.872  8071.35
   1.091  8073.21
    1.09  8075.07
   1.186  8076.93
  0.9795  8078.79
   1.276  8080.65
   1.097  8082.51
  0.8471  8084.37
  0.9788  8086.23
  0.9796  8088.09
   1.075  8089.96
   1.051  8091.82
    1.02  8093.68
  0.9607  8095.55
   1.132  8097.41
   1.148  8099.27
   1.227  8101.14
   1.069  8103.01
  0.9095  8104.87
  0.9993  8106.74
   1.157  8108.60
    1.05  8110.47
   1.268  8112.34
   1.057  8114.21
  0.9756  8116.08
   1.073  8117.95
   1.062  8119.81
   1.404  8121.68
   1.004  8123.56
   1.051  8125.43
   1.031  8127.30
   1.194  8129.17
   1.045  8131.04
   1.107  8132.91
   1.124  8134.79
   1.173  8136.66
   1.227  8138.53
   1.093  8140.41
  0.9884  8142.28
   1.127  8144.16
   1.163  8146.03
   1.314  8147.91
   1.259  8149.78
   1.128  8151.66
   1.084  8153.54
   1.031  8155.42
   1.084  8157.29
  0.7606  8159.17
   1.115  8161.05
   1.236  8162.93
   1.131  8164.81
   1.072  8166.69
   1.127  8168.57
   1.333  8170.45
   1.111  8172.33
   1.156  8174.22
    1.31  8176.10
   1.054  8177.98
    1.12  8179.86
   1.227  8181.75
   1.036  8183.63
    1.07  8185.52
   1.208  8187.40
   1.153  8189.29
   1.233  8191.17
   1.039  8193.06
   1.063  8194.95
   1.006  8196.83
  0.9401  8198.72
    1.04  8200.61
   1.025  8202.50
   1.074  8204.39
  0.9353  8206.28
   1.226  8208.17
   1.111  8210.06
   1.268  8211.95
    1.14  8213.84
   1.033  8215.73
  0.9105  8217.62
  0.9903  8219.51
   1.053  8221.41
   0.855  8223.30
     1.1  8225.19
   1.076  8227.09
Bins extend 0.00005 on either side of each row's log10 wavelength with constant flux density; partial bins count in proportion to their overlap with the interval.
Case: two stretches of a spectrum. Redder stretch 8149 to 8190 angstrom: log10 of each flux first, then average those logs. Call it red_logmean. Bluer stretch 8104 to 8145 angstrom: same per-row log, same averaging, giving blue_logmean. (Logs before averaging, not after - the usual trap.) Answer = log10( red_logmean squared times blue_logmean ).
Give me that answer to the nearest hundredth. -4.03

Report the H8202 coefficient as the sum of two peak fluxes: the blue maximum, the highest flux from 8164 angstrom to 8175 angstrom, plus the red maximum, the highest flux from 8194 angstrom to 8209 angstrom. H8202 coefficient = 2.56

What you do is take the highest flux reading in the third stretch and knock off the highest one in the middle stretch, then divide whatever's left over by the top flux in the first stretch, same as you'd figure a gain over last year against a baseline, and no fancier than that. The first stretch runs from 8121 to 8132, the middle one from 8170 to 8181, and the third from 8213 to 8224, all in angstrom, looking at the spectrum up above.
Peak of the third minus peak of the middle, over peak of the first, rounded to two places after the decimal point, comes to -0.14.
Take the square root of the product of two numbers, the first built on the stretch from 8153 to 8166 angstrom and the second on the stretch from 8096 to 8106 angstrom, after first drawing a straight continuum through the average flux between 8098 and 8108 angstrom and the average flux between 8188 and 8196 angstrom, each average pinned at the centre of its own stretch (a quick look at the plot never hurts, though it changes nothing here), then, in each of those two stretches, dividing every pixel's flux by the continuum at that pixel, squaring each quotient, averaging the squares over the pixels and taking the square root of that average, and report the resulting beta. 1.00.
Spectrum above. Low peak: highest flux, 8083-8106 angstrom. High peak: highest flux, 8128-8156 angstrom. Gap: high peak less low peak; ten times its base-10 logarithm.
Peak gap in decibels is -10.6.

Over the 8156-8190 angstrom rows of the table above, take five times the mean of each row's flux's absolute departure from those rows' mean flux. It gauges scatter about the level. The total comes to 0.41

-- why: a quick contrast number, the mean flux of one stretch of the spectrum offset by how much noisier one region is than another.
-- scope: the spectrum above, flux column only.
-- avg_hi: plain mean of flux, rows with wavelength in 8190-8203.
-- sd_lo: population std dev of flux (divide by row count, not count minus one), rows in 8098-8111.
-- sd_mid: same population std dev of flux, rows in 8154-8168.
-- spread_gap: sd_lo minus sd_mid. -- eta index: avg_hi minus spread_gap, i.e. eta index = 1.09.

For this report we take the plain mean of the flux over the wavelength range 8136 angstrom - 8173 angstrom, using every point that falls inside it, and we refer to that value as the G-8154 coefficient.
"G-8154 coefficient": 1.13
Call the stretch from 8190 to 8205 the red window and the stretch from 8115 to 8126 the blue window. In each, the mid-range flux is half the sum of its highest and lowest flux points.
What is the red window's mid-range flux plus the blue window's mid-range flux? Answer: 2.28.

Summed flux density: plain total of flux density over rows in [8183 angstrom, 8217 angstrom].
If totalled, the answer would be 20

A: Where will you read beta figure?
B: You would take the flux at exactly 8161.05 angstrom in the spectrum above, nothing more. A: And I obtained 1.115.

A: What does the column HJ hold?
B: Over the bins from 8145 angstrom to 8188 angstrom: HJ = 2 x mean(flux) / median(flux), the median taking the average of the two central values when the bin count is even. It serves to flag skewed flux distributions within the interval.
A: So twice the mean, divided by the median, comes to 2.02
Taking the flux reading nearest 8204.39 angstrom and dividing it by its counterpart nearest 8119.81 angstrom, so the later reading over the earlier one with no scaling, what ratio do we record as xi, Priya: 1.01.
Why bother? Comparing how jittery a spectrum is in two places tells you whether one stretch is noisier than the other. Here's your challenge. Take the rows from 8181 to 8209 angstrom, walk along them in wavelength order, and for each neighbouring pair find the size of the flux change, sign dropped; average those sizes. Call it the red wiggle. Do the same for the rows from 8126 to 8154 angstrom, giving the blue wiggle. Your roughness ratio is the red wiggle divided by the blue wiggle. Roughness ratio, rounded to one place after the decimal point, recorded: 1.1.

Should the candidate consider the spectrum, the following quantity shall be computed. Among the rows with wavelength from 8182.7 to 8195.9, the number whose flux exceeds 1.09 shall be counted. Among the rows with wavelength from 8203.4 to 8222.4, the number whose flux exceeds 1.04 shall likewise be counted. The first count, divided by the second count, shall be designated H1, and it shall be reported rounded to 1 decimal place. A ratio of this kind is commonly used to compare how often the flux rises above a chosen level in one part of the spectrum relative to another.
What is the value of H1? 0.5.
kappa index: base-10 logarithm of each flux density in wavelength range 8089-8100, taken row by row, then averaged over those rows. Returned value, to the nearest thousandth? 0.026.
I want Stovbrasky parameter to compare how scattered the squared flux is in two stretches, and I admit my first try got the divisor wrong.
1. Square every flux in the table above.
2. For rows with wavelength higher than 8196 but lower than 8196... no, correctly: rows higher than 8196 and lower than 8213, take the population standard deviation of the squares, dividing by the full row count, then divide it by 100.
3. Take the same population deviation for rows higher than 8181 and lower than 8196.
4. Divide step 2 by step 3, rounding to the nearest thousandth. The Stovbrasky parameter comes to 0.013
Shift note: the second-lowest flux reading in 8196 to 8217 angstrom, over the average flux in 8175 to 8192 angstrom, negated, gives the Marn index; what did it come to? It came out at -0.813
